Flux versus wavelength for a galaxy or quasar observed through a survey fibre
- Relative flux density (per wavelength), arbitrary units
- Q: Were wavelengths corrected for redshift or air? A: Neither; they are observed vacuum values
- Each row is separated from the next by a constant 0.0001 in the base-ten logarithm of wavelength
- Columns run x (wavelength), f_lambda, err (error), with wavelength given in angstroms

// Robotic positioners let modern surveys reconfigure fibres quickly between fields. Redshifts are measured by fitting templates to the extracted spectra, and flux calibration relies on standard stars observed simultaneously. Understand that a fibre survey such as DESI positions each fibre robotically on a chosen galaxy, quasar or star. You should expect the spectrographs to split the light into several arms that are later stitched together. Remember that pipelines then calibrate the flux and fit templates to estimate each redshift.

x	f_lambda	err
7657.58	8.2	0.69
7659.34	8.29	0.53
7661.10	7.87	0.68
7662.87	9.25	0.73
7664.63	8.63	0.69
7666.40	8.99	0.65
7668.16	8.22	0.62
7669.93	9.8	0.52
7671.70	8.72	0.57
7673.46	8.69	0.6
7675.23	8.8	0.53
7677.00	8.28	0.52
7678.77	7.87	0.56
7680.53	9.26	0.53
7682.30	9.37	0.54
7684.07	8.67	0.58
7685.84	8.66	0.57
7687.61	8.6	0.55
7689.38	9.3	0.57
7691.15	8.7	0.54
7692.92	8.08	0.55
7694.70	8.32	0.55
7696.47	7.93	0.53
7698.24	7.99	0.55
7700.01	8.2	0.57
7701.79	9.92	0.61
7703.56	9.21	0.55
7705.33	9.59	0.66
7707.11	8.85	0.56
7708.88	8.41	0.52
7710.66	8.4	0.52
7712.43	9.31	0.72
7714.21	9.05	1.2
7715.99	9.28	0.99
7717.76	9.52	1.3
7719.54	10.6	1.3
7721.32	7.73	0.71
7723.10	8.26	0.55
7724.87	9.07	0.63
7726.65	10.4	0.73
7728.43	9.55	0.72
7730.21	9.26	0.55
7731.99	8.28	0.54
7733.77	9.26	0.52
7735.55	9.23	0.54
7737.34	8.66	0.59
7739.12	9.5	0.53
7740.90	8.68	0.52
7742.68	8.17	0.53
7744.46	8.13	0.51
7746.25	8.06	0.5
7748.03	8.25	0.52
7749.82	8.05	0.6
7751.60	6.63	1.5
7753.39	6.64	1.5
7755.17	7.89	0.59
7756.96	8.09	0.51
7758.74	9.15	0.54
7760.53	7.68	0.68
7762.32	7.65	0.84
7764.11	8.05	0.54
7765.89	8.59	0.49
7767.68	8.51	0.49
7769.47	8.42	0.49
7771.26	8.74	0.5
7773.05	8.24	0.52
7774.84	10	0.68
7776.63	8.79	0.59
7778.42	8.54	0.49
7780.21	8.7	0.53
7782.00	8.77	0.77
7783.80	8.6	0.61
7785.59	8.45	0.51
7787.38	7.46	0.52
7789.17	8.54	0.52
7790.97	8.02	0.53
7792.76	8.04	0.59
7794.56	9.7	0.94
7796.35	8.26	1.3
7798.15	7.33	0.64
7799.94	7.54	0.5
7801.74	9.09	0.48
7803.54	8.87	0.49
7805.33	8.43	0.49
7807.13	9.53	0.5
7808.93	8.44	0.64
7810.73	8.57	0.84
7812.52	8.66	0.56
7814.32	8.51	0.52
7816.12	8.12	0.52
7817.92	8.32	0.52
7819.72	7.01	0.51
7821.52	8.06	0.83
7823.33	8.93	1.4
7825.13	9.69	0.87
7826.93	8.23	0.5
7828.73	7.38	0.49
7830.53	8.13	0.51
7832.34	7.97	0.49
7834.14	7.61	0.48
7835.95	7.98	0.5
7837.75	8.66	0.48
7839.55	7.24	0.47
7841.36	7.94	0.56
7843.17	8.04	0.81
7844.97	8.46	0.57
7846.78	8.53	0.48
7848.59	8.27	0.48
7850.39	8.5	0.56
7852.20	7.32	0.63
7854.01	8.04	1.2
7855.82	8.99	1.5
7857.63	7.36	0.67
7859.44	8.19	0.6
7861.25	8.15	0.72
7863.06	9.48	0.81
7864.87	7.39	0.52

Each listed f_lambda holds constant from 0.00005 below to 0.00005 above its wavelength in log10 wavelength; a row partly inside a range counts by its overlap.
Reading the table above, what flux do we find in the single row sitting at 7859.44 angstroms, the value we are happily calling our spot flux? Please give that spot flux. 8.19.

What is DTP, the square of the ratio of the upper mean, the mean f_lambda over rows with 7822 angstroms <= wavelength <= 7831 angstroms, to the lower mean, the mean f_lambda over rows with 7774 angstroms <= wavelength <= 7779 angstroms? 0.86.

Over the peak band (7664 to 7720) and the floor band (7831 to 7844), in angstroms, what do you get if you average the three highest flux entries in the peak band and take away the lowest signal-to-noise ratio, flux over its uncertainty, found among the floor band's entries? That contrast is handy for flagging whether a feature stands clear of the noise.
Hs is 0.2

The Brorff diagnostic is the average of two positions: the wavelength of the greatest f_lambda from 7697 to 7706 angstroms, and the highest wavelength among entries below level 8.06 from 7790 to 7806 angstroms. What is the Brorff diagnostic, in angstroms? 7750.9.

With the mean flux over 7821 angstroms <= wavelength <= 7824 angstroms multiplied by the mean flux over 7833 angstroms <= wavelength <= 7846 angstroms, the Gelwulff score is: 67.9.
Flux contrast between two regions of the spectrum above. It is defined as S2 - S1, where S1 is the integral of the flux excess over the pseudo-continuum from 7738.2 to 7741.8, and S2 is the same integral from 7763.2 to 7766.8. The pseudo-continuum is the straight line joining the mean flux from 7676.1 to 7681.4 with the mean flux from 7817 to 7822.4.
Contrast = -2.3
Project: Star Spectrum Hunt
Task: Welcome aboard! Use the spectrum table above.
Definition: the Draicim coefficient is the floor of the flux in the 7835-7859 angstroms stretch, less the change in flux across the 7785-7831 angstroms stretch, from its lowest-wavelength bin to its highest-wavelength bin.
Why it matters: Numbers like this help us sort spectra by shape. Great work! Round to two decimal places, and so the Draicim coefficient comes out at 7.56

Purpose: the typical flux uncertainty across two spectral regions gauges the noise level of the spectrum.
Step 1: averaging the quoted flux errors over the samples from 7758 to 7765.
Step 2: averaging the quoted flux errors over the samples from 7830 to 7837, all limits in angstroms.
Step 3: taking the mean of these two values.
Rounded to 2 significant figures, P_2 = 0.57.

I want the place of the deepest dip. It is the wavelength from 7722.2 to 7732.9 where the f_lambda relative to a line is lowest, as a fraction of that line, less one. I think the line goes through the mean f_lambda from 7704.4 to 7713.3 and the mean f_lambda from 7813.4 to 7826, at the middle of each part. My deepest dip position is 7723.10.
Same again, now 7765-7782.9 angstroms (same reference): 7773.05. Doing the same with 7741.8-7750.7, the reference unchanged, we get 7746.25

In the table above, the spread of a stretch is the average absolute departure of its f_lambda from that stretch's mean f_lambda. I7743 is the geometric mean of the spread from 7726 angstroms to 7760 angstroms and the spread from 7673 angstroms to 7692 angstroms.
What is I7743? 0.48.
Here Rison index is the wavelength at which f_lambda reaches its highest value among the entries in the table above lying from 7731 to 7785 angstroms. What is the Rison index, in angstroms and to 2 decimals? 7774.84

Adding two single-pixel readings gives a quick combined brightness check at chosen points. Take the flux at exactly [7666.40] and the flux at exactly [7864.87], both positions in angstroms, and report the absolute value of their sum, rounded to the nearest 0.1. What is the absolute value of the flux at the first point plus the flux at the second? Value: 16.4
